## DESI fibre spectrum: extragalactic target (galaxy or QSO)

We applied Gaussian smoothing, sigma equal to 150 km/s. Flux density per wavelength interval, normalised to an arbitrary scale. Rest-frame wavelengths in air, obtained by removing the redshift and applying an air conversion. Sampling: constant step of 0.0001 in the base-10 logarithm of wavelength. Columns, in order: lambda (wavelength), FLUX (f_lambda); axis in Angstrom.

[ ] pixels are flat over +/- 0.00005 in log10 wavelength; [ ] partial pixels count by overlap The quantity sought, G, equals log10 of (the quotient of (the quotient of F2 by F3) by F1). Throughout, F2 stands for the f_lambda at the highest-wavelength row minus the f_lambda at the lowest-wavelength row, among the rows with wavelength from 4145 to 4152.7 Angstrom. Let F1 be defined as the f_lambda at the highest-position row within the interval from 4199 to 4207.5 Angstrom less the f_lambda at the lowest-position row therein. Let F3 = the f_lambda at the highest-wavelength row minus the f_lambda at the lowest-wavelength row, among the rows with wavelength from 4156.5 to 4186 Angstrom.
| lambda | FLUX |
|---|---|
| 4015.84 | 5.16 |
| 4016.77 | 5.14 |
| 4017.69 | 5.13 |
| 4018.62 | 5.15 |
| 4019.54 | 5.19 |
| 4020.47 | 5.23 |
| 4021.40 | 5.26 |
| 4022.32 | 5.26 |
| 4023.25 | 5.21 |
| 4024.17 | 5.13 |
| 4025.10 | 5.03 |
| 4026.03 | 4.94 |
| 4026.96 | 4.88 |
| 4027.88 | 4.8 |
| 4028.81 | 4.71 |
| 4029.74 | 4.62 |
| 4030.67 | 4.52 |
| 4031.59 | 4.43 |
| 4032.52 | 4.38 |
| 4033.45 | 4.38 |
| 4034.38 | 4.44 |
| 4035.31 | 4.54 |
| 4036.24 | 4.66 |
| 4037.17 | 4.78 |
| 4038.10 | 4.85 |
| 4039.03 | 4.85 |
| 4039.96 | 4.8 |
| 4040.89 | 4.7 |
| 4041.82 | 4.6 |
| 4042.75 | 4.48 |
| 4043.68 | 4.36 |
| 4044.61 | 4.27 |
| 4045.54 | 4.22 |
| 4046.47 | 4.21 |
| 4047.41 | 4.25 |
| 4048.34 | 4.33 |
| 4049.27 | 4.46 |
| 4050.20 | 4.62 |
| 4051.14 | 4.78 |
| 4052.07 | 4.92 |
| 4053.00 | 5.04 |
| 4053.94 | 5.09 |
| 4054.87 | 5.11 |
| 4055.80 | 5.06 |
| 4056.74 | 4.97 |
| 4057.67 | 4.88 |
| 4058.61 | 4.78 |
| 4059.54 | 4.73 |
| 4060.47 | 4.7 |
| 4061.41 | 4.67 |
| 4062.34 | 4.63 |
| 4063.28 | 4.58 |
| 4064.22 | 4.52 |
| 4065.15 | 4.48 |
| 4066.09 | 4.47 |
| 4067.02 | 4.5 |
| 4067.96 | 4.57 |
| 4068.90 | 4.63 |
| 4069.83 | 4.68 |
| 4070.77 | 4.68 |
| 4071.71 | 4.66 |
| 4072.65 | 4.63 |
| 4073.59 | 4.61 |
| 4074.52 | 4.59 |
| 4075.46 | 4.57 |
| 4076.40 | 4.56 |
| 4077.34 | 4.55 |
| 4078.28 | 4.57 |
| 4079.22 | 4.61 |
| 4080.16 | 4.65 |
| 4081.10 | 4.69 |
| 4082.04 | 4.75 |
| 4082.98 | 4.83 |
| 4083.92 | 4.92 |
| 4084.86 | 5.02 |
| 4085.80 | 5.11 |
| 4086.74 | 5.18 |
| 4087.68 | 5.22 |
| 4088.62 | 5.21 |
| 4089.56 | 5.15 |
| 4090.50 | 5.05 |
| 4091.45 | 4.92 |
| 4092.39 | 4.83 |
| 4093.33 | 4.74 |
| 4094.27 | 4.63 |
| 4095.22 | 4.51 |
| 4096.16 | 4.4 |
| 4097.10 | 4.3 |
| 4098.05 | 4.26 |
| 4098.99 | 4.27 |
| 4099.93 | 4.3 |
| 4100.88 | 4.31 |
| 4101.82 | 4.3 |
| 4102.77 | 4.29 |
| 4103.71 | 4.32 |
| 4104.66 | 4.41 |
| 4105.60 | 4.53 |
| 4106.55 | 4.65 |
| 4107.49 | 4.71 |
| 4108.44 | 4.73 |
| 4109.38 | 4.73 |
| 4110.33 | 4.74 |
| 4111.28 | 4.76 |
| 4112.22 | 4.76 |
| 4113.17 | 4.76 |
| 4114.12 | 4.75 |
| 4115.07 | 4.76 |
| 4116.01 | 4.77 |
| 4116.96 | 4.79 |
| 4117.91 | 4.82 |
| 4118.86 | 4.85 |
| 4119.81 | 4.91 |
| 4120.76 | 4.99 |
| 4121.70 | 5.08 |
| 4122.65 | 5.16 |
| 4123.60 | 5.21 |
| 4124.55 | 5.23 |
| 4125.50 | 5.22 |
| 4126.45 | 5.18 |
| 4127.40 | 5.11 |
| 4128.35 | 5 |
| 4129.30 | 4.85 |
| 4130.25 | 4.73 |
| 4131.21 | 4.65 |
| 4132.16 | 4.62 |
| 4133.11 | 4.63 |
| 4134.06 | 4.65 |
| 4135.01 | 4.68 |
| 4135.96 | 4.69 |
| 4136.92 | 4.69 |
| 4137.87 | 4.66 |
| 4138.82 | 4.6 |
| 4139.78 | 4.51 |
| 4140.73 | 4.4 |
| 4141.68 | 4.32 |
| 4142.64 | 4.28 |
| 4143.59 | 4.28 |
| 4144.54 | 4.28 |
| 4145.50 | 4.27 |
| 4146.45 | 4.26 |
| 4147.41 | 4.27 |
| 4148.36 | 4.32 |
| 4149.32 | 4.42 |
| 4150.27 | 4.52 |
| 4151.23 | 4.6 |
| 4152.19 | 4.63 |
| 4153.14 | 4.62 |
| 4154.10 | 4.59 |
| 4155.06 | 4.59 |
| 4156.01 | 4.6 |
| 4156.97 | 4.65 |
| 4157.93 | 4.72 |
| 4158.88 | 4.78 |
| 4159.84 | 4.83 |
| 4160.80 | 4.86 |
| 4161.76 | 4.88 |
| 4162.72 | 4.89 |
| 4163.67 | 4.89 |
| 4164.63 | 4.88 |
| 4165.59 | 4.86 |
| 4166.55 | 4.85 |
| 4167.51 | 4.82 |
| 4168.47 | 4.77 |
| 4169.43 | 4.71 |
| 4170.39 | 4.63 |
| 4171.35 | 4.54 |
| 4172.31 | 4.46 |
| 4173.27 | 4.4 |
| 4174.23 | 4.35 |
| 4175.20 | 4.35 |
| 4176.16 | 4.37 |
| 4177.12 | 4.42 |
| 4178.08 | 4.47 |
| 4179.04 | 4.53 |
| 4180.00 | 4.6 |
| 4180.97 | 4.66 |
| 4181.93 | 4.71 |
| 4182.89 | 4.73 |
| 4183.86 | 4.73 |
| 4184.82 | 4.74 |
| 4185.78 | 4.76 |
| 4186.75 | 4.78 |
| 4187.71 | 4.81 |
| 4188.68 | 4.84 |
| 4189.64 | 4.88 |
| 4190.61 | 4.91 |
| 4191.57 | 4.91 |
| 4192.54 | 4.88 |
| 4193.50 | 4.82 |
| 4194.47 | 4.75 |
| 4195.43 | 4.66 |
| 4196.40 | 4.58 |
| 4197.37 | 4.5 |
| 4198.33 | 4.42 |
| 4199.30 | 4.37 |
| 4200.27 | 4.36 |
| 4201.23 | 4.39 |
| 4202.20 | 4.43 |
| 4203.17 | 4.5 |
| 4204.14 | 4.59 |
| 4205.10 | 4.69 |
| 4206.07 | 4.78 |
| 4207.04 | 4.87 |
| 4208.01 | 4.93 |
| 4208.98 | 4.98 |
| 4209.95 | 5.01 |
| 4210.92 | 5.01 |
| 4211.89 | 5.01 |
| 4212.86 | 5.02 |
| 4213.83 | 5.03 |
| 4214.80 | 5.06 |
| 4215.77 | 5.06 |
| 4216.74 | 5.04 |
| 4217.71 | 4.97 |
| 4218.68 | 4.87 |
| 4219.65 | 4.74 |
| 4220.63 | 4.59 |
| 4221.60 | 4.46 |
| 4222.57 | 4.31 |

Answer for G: 0.8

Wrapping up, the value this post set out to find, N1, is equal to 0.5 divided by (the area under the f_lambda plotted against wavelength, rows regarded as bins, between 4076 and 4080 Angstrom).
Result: 0.0273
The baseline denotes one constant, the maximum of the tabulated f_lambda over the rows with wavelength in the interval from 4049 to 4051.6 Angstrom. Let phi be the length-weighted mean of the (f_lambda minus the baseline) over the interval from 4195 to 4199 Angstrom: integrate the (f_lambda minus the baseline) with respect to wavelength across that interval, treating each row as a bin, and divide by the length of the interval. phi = -0.25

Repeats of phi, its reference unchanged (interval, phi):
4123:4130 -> 0.32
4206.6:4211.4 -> 0.18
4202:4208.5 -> -0.08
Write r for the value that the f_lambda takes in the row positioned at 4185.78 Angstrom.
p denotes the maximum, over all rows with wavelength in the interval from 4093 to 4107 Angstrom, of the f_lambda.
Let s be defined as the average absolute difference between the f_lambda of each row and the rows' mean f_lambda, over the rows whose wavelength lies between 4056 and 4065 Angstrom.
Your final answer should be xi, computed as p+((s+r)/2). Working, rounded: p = 4.74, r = 4.76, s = 0.109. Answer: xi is 7.17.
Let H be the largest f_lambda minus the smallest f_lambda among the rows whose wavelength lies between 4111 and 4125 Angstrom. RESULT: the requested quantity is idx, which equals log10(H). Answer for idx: -0.3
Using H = 0.48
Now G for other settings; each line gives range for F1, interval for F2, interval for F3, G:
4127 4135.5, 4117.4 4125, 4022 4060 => 0.3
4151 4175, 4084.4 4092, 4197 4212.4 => -0.1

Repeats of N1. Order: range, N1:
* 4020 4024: 0.0239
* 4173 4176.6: 0.0319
